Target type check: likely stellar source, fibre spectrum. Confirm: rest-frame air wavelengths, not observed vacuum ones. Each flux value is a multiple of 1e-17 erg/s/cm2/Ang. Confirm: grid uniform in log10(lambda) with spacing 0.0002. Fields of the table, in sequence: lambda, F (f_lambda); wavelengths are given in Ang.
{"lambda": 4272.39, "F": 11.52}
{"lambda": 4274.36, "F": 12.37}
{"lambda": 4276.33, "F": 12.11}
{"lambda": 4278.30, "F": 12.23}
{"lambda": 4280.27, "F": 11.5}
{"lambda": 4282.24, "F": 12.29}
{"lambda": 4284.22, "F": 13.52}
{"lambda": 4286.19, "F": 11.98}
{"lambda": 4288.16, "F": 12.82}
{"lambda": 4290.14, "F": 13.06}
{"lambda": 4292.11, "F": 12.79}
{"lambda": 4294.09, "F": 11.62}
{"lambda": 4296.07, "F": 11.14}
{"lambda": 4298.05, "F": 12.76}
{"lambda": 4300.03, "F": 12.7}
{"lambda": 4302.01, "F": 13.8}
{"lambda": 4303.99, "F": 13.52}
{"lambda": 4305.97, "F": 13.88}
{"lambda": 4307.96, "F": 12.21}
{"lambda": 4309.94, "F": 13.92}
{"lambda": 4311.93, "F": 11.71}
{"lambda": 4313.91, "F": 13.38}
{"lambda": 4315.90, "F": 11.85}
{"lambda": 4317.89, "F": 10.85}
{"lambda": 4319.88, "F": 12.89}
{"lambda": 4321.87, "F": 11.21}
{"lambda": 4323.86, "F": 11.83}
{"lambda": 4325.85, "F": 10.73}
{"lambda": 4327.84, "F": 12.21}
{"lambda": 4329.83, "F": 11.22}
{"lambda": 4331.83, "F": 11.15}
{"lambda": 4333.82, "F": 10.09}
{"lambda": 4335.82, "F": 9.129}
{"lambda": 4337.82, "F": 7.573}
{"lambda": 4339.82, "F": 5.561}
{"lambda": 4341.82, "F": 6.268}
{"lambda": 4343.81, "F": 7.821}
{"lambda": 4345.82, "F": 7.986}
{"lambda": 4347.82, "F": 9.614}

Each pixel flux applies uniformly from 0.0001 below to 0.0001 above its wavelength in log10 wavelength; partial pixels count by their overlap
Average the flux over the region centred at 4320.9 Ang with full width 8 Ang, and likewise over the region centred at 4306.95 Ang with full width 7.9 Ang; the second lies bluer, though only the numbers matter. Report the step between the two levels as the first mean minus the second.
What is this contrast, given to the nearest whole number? -2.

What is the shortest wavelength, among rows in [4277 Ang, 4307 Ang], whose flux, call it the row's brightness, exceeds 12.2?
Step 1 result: 4278.30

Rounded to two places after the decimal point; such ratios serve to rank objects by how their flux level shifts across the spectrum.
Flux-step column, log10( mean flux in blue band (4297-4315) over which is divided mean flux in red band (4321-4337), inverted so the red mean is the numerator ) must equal -0.08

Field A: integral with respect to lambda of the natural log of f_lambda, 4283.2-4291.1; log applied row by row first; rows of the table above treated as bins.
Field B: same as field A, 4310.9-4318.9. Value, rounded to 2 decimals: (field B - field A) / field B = -0.02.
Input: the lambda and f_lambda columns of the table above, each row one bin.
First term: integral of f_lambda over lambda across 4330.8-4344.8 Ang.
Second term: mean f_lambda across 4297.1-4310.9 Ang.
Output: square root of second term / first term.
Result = 0.339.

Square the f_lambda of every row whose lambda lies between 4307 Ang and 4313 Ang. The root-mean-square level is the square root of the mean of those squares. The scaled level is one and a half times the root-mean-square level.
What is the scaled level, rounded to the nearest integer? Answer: 19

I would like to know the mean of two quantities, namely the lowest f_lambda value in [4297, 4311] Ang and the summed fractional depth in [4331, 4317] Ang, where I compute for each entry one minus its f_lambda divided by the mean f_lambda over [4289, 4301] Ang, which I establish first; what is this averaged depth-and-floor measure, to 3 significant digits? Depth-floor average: 6.33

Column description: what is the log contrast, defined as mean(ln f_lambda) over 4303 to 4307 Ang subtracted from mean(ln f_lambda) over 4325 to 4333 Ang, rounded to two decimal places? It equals -0.19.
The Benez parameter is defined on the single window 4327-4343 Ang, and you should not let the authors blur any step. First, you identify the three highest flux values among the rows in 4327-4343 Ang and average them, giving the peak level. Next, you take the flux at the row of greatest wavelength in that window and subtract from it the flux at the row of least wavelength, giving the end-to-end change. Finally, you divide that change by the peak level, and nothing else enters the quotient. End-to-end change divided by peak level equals -0.52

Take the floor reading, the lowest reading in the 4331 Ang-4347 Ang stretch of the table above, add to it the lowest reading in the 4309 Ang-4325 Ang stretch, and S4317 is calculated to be 16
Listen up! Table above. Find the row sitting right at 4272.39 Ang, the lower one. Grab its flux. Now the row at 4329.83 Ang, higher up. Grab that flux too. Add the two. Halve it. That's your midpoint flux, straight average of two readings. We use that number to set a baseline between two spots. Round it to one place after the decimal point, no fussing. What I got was 11.4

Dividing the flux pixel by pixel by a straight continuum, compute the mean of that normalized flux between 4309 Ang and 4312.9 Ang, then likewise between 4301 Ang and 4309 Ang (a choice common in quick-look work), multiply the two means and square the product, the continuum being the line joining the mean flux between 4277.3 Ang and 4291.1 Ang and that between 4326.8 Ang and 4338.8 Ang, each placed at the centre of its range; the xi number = 1.74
